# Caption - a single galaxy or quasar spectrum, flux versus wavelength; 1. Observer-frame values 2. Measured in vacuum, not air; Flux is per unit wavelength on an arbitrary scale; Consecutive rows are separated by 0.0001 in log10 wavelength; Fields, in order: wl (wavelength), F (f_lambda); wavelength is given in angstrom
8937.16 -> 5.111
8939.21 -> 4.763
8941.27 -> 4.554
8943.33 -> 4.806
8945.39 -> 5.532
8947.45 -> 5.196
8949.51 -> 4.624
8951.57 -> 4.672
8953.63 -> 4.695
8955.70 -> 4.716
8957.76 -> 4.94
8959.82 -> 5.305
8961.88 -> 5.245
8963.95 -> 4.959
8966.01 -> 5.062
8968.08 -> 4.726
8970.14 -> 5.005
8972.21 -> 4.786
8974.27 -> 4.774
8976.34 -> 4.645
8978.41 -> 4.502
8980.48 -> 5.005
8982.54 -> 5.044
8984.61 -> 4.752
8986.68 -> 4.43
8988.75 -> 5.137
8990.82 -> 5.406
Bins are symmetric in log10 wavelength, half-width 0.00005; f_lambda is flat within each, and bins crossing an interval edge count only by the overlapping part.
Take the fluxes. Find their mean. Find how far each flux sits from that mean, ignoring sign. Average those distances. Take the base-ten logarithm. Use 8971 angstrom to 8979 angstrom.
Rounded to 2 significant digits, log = -0.99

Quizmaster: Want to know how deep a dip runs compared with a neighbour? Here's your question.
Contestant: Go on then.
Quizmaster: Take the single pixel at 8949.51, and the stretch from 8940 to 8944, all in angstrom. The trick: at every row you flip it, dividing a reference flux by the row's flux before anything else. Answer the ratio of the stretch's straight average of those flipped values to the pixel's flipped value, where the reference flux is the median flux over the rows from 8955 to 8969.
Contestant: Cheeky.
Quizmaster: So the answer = 0.99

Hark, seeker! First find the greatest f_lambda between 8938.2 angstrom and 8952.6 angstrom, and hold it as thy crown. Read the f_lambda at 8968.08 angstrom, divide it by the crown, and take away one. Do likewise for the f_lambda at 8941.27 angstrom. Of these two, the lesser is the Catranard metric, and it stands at -0.18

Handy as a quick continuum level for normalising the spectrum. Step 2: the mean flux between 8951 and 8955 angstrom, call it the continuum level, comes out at 4.68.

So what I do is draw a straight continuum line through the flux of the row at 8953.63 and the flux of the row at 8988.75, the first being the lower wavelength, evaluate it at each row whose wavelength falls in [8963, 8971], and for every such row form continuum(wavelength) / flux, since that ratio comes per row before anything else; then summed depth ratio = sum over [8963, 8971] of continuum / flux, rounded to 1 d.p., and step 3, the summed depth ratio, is 3.9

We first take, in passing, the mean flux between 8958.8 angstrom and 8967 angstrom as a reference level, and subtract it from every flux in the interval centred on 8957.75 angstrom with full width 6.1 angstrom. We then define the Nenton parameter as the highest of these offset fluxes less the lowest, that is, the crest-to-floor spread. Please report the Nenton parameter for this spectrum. 0.59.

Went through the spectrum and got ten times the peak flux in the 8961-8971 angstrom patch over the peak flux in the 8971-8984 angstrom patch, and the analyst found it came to 10.4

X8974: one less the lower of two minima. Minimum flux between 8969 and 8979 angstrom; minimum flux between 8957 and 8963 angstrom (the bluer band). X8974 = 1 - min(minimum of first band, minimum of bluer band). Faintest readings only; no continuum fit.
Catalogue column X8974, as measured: -3.50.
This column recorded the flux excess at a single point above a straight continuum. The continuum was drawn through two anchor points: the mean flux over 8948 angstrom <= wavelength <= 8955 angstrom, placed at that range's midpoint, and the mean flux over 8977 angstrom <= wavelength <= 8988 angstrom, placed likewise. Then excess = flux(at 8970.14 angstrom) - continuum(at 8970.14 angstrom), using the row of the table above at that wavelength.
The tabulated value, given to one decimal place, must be 0.3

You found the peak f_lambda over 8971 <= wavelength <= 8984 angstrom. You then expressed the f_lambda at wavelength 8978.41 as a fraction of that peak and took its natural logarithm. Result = -0.11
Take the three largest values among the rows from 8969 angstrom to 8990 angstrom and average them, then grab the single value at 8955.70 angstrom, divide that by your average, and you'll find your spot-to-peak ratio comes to 0.93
